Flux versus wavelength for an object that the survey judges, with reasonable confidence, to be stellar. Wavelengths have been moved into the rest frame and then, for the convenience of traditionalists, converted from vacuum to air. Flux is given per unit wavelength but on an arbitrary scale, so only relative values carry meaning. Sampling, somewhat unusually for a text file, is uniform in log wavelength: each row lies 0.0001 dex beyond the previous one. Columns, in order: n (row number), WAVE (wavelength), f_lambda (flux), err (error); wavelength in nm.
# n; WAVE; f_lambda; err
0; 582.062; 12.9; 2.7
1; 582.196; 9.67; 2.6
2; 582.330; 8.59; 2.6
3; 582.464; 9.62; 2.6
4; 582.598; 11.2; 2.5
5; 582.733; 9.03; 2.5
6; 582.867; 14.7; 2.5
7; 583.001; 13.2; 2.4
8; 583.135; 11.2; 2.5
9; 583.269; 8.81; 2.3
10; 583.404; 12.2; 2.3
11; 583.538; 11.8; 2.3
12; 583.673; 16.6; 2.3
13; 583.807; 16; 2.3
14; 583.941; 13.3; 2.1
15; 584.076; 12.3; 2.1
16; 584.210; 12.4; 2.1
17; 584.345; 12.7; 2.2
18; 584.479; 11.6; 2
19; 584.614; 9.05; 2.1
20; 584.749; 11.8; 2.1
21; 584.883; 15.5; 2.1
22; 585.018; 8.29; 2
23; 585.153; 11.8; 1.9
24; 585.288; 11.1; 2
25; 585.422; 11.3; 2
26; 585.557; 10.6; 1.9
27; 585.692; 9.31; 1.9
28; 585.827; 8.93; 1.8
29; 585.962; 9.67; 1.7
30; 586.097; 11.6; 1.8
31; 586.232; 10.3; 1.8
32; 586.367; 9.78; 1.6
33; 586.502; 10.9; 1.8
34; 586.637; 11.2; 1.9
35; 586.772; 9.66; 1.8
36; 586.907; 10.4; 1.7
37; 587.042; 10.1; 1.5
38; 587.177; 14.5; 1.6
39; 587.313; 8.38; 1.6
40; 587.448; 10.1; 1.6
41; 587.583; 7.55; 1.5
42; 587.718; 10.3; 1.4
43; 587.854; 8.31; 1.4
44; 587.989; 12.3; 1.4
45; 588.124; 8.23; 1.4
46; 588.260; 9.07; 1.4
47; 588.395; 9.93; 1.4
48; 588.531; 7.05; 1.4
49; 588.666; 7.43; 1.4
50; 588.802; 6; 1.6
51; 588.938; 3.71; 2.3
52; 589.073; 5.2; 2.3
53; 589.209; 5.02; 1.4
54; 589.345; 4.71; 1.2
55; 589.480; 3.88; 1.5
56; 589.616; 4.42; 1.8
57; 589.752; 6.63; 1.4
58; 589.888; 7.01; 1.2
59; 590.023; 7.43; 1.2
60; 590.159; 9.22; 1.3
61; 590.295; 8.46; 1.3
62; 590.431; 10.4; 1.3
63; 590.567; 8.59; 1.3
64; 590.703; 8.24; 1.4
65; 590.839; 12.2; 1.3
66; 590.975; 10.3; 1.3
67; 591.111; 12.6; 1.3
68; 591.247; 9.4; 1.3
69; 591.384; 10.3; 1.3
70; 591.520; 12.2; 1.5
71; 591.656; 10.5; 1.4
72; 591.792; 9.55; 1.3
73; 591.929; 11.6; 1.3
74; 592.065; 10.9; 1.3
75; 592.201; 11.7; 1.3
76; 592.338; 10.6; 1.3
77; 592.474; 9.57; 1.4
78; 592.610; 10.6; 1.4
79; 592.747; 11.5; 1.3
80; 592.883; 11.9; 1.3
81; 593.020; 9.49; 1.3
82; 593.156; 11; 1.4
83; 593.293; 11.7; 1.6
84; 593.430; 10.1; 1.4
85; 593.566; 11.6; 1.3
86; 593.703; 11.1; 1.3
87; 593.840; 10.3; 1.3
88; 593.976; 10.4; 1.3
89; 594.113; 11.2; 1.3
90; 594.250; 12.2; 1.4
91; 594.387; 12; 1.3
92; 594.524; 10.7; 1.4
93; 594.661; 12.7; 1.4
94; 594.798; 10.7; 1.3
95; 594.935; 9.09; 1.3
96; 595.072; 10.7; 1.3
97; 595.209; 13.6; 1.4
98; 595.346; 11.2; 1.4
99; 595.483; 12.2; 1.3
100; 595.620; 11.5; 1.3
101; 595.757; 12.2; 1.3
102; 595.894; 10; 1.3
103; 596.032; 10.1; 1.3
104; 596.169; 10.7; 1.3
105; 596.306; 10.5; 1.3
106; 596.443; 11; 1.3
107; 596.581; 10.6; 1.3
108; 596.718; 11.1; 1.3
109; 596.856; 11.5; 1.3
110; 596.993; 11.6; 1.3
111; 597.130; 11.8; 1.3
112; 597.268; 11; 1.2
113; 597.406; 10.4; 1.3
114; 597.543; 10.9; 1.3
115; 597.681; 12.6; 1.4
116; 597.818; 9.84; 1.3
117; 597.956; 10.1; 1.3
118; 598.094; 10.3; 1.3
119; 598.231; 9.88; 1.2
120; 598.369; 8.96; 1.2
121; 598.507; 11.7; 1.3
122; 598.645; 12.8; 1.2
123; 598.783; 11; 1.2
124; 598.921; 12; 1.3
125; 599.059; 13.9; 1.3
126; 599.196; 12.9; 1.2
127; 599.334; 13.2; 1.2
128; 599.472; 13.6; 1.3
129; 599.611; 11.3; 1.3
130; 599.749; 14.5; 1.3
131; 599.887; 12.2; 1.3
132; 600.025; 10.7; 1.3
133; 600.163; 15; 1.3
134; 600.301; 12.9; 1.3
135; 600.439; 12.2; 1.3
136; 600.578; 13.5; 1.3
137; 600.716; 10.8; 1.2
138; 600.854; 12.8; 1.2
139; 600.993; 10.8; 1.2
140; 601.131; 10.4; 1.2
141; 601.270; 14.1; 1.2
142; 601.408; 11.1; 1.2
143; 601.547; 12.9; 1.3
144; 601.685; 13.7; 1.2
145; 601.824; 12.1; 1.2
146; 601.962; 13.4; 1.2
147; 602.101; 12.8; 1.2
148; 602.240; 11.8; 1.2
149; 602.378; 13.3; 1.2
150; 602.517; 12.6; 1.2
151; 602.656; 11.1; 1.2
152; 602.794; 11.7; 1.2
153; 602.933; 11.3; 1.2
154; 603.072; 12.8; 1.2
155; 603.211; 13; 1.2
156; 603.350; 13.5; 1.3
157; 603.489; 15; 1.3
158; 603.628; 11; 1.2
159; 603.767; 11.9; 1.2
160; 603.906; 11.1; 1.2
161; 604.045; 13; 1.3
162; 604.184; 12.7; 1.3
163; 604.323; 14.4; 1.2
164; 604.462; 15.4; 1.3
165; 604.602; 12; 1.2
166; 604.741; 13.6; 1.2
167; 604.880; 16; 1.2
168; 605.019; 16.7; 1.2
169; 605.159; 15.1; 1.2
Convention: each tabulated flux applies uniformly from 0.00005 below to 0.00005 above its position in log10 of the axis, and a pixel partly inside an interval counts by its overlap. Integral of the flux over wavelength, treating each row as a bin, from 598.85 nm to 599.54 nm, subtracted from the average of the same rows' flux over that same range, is 4.1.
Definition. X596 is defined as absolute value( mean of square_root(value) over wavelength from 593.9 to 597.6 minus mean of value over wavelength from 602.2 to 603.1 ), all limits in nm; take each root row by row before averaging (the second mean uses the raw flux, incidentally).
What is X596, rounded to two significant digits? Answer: 8.7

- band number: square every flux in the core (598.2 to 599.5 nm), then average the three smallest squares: 100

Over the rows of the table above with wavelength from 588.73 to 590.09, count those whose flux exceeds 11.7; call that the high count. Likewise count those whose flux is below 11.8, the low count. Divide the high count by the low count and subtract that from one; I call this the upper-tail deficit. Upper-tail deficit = 1.0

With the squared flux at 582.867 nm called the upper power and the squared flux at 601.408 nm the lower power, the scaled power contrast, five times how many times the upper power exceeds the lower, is 8.8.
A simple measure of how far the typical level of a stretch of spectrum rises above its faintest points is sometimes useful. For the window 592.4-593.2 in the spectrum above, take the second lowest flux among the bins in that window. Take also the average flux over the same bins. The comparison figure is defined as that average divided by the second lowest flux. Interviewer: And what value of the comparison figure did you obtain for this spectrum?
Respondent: 1.116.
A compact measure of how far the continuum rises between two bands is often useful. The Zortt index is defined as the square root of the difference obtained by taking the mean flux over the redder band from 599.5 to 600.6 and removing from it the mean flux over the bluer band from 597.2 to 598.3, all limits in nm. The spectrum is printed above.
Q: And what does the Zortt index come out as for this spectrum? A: 1.47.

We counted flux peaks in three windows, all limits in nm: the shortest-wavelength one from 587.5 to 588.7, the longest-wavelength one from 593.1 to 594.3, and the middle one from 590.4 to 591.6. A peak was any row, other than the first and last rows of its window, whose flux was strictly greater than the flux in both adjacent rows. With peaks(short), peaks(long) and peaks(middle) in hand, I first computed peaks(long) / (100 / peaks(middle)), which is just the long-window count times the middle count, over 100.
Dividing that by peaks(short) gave 0.013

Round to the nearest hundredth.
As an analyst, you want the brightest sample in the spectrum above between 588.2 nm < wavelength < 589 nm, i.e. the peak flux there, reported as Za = 9.93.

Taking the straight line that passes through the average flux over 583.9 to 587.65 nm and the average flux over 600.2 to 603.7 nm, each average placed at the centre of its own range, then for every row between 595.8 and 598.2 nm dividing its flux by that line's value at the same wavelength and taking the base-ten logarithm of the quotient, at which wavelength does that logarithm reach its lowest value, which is 597.818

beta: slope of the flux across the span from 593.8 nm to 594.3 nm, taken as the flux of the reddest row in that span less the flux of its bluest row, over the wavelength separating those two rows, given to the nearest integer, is 5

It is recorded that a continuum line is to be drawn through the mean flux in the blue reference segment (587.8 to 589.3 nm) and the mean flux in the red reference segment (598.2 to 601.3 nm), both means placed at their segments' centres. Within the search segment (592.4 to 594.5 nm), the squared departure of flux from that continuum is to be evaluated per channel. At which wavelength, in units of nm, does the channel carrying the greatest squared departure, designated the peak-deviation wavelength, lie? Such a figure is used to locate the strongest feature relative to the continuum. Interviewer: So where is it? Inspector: 592.883 nm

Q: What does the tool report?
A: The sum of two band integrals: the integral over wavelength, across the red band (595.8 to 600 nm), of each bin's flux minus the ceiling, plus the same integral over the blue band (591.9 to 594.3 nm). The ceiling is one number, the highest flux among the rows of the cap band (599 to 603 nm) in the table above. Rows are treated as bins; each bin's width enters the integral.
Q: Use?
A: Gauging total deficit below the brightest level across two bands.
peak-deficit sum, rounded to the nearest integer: -25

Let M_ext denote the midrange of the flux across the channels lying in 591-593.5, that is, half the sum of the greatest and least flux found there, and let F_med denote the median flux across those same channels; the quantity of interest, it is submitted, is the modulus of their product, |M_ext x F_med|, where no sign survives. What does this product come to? 118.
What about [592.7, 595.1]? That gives 120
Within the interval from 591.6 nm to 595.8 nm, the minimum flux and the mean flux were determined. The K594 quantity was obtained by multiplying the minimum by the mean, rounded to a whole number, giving 101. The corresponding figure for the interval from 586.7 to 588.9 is 56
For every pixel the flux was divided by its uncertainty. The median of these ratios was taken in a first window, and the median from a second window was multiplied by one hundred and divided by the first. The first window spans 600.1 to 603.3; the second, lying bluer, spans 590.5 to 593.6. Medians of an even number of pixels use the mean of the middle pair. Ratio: 79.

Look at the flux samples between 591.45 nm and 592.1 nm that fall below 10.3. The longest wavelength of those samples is 591.792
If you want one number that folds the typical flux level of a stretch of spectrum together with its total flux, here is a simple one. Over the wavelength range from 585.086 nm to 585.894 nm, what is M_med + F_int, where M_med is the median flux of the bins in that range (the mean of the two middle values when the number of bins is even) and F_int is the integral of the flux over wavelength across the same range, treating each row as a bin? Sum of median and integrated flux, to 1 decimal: 19.3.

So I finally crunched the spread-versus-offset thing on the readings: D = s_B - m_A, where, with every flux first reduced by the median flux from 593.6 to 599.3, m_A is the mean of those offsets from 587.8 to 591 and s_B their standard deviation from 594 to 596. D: 4.5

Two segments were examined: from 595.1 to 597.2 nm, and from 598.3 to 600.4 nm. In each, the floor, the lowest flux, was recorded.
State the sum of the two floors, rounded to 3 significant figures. 19.0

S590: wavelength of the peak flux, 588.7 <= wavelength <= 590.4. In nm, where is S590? 590.159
